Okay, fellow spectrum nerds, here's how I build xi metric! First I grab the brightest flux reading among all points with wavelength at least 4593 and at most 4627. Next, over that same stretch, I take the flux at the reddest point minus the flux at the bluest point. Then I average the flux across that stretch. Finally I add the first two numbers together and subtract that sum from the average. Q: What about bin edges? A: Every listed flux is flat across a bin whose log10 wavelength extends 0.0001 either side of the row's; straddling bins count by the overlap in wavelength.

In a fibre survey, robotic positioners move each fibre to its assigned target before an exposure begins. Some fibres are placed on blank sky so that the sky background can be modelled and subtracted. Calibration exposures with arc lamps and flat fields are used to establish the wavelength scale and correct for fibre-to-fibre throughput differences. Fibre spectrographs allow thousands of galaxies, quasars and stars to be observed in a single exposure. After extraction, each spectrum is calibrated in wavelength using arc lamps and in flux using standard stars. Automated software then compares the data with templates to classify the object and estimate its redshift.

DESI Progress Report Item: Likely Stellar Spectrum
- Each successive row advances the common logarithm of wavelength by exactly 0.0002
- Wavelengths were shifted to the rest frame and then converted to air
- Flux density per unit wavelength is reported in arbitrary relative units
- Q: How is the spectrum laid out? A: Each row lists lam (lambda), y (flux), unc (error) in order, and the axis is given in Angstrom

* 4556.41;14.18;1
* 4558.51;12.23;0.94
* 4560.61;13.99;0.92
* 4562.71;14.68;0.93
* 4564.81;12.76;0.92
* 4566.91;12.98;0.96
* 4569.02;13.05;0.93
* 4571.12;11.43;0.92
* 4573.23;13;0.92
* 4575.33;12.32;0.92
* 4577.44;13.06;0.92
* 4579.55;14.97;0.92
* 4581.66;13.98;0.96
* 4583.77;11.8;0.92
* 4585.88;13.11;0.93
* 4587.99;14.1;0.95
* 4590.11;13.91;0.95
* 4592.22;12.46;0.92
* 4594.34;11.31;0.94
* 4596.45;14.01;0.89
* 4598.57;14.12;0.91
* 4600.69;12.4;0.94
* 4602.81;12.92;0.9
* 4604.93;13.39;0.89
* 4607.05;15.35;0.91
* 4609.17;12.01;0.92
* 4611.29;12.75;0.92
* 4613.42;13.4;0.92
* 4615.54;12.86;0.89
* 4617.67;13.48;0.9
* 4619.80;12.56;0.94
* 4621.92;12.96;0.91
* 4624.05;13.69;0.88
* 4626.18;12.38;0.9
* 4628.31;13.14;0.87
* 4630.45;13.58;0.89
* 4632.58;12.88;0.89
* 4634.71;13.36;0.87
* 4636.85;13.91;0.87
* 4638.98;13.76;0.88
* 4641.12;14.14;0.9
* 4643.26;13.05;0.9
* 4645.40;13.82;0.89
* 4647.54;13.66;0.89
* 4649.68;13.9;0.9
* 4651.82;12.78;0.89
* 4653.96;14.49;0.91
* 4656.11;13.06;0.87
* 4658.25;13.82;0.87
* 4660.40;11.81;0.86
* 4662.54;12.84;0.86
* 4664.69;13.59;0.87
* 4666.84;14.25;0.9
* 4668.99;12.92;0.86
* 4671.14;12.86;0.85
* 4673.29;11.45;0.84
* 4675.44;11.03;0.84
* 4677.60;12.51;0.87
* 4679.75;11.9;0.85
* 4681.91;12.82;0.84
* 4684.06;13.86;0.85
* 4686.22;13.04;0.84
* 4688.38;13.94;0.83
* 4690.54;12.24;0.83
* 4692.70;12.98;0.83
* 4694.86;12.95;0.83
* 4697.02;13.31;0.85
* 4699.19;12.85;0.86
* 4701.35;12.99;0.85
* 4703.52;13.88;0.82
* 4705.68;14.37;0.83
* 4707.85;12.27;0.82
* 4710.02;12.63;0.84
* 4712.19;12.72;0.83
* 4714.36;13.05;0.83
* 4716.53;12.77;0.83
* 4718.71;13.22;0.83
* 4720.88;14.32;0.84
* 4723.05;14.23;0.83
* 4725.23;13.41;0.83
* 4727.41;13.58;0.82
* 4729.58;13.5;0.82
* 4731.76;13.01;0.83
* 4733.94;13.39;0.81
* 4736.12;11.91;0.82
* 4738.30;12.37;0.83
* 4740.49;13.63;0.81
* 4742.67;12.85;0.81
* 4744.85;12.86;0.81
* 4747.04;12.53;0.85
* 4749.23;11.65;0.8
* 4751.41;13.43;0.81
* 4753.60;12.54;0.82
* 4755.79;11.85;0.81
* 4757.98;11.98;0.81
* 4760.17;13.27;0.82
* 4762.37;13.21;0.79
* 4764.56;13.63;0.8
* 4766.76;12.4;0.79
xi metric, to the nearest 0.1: -3.3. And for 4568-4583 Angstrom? -2.8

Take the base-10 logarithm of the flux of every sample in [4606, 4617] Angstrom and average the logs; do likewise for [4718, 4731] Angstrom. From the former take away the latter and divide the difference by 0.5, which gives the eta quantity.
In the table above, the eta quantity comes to -0.031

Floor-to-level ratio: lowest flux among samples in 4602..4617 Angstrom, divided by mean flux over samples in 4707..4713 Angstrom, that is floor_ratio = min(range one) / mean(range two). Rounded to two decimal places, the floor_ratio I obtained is 0.96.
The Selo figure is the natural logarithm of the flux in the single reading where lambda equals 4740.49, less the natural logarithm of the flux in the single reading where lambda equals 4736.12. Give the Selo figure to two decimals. 0.13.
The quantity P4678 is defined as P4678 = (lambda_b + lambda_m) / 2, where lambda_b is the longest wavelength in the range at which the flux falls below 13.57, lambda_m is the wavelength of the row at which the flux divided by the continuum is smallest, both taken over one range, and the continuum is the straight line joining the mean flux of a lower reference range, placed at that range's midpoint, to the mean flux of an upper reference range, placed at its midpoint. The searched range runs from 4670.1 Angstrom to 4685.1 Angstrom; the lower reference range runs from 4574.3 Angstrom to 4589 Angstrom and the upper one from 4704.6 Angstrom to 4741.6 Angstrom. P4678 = 4678.7 Angstrom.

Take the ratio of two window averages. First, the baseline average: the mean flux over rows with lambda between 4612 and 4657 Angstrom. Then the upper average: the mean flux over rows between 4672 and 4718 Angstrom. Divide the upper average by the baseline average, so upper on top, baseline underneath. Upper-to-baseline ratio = 0.96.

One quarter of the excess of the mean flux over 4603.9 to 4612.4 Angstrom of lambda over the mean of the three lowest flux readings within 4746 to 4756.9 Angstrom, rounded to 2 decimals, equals 0.34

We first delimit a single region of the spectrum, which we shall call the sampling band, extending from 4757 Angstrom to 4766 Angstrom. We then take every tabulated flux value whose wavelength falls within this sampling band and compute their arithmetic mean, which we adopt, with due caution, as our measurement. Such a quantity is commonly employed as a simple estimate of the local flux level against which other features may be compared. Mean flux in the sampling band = 13.0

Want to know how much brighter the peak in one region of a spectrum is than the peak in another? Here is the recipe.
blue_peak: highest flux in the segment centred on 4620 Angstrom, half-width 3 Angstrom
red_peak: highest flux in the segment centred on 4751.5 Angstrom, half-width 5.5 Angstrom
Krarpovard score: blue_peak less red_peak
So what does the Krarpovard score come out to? 0.05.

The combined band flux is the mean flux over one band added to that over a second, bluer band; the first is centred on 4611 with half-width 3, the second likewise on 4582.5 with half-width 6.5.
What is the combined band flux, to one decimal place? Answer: 26.2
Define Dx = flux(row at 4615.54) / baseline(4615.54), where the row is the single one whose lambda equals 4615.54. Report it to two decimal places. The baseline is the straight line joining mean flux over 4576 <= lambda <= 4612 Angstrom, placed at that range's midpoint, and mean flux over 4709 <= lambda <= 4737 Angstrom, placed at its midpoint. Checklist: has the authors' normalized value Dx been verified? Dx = 0.97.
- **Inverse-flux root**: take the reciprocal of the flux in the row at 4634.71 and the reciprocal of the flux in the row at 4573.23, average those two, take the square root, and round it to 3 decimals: 0.275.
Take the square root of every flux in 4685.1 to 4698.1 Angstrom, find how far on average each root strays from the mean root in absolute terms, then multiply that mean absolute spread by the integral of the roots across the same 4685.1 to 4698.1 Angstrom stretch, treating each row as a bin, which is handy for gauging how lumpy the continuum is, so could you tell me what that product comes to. 2.36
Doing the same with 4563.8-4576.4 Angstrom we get 3.04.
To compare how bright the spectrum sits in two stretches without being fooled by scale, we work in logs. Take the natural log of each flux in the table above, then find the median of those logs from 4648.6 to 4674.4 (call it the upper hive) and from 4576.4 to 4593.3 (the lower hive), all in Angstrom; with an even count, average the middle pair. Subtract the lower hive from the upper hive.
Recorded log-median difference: -0.039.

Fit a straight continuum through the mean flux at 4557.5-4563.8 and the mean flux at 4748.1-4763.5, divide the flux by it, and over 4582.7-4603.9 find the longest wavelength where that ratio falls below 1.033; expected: 4602.81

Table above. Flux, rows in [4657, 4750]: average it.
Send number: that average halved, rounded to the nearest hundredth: 6.49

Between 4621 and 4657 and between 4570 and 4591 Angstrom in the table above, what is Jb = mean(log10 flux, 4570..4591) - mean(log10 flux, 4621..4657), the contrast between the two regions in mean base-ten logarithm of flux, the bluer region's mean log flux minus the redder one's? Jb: -0.0101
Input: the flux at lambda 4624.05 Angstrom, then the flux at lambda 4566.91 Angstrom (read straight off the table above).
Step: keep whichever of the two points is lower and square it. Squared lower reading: 168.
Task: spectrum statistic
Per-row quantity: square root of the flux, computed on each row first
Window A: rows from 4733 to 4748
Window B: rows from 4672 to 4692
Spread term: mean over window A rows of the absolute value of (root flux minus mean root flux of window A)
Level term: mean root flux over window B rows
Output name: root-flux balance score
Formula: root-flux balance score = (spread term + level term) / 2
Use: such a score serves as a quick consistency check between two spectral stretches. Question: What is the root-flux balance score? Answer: 1.80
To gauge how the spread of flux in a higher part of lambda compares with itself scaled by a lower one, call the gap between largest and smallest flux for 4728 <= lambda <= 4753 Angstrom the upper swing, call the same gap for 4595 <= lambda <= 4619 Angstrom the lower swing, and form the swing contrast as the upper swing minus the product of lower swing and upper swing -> -4.6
